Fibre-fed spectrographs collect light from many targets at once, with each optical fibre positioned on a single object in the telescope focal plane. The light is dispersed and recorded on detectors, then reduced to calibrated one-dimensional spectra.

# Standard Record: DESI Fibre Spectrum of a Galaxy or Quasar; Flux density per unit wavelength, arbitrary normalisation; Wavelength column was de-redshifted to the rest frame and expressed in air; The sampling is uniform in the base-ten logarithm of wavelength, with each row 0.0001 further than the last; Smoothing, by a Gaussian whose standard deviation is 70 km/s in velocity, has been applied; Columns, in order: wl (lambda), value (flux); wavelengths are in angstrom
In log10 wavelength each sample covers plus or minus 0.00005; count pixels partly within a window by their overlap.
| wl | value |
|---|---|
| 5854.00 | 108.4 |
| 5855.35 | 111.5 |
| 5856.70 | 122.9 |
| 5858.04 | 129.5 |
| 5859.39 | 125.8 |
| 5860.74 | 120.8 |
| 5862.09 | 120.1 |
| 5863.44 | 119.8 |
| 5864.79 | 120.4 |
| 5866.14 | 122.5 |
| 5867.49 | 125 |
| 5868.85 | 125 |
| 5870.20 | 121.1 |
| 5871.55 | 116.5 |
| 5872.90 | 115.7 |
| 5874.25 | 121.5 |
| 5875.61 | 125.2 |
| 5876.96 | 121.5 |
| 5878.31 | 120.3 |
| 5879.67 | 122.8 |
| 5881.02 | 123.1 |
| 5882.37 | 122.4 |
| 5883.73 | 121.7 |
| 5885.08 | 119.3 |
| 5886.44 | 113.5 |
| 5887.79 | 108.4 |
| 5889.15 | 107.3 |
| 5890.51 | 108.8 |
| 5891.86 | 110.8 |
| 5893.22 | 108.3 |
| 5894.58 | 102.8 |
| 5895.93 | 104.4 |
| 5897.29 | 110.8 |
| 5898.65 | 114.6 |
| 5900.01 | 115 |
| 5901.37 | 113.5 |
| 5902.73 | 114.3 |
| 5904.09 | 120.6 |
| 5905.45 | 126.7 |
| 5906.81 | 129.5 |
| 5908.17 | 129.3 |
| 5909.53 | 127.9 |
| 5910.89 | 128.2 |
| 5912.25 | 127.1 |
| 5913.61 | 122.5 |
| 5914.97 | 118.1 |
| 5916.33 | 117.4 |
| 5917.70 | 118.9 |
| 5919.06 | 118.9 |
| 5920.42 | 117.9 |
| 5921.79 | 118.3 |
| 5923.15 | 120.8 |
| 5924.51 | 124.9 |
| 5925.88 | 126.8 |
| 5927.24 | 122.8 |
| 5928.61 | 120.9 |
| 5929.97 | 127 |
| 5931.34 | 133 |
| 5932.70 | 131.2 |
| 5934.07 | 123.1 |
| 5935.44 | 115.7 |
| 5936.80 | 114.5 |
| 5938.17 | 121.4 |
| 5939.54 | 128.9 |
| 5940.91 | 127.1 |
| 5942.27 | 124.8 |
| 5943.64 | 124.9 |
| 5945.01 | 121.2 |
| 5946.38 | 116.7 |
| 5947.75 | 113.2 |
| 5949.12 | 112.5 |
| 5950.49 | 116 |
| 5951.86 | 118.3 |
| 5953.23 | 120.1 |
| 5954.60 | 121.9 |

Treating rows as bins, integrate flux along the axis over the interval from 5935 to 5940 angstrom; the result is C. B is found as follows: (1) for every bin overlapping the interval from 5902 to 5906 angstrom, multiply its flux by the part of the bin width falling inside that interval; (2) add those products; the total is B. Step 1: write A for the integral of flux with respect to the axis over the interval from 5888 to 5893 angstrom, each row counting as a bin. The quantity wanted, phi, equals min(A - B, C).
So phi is 63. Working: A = 544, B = 481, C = 600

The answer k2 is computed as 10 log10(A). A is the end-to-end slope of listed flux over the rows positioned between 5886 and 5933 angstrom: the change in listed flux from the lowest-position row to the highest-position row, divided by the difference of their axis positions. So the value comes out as -4.2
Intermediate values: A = 0.38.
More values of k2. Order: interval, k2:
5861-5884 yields -11.3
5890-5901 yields -1.9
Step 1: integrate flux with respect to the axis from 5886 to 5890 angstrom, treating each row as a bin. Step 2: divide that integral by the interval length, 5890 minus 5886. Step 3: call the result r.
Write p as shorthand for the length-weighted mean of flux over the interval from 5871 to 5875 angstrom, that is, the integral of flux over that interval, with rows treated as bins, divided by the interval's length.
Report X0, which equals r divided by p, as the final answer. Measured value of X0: 0.93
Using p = 118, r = 109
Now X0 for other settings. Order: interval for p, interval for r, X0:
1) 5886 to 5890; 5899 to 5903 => 1.04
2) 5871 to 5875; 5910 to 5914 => 1.07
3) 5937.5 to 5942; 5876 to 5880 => 0.97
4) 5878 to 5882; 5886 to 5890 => 0.89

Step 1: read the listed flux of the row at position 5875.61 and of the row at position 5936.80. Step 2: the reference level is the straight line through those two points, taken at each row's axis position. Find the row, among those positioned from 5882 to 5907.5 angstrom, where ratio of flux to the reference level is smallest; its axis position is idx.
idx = 5894.58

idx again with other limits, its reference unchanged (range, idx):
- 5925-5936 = 5935.44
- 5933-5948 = 5936.80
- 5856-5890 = 5889.15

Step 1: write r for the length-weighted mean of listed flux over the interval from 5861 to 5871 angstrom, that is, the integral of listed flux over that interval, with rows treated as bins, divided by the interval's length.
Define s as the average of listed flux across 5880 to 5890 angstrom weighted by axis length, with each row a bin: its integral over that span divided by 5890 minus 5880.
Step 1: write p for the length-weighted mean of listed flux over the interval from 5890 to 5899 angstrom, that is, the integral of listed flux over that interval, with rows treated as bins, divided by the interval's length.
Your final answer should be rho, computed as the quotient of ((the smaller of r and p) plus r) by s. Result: 1.97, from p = 108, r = 122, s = 117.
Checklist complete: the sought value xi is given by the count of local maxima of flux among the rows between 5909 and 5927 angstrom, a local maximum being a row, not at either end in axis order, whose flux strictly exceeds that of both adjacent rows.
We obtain 1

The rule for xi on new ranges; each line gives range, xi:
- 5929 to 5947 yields 3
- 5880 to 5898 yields 1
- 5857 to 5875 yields 0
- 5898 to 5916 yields 3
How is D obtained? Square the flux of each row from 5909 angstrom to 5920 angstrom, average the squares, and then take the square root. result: 122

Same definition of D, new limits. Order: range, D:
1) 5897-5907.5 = 118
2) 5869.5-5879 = 120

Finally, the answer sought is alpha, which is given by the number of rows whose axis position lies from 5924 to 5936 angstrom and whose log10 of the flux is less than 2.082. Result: 1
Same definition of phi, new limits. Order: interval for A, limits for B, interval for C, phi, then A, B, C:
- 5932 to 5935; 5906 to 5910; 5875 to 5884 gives -137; 379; 516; 1102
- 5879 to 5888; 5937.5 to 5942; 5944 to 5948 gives 472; 1075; 566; 472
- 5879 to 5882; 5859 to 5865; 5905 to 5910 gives -358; 370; 727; 642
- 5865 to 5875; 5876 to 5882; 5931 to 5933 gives 265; 1210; 734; 265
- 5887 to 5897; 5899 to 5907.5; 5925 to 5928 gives 58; 1075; 1017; 373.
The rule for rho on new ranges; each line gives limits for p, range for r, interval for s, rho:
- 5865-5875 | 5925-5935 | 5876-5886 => 2.03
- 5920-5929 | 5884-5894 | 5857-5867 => 1.81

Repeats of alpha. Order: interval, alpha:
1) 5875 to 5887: 3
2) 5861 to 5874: 5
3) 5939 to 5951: 4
